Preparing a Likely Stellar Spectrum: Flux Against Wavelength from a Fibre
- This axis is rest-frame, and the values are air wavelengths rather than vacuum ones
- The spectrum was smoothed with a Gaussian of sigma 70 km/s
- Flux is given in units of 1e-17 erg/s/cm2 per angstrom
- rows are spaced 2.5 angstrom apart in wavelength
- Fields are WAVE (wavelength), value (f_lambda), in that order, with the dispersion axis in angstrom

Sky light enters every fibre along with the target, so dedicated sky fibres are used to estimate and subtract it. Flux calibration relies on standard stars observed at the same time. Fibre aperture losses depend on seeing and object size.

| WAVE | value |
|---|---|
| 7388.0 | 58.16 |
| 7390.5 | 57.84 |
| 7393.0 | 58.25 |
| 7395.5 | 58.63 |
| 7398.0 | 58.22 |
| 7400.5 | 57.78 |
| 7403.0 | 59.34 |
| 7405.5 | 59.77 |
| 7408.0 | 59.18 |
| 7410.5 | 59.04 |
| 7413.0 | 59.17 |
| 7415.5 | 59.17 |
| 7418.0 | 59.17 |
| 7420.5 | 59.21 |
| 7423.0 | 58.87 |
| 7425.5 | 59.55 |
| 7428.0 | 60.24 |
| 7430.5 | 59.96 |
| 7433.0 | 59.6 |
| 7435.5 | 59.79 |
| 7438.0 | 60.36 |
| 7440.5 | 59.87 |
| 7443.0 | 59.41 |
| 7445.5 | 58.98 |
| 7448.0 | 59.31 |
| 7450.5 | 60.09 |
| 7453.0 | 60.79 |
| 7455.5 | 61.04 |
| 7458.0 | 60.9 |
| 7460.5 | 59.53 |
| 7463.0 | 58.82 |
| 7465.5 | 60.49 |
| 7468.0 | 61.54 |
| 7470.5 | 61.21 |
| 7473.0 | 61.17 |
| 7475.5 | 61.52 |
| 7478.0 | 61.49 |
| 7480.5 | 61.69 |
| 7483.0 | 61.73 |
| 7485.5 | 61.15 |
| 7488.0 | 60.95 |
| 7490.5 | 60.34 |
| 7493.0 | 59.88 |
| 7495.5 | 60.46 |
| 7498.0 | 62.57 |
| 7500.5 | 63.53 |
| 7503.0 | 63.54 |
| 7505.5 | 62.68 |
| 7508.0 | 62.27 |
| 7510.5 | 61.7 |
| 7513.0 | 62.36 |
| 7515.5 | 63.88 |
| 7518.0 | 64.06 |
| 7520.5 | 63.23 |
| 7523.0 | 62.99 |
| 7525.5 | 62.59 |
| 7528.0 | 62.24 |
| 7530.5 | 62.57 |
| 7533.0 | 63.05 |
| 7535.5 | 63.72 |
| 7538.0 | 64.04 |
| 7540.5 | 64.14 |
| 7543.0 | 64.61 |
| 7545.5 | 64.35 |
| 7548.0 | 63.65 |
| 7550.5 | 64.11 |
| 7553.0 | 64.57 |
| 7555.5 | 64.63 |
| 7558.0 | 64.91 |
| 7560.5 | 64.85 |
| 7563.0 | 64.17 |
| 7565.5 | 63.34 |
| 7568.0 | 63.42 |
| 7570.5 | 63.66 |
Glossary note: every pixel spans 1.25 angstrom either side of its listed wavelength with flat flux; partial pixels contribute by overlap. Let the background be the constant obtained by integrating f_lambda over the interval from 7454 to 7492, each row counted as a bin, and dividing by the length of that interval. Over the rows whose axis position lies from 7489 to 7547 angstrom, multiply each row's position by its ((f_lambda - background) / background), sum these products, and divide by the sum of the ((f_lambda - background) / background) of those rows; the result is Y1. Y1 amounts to 7525.8 angstrom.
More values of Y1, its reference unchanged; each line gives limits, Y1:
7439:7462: 7447.8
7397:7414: 7404.6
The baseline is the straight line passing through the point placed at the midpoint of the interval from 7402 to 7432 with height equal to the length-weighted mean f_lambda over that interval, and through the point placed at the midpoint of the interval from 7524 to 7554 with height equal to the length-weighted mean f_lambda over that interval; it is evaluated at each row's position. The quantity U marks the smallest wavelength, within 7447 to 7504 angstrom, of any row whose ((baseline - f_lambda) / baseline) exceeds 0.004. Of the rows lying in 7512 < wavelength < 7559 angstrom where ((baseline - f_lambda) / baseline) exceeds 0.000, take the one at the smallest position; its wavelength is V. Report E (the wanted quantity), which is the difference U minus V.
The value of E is -65.0 angstrom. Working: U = 7448.0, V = 7513.0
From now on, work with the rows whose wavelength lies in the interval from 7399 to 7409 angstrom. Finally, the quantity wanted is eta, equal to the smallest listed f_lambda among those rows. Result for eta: 57.78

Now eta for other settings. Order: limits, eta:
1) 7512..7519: 62.36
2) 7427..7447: 58.98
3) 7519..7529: 62.24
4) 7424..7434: 59.55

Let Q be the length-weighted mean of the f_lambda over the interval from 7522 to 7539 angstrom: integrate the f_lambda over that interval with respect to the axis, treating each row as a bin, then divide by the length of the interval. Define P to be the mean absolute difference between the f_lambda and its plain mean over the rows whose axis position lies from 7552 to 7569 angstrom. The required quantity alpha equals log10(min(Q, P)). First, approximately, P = 0.54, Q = 63.0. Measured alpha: -0.27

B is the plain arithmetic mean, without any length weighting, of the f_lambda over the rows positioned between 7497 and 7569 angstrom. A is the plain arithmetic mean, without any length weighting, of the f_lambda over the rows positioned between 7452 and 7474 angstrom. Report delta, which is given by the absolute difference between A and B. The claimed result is 2.9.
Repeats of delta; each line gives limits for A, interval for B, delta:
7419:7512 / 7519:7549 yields 2.7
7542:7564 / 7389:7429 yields 5.5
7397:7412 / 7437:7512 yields 2.1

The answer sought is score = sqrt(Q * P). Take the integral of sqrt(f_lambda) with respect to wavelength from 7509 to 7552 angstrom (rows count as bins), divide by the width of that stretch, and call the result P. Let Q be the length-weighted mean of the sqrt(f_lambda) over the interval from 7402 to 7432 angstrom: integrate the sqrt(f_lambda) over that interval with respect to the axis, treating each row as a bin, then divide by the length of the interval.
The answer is 7.83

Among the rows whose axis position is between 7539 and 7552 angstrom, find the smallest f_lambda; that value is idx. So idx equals 63.65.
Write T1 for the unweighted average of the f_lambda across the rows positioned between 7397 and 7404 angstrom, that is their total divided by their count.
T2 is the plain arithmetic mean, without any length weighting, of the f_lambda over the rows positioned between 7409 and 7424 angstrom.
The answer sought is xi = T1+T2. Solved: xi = 117.6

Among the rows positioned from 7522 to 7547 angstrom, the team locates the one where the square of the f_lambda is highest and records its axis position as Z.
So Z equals 7543.0 angstrom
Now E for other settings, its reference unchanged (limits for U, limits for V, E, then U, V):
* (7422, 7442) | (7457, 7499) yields -37.5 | 7423.0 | 7460.5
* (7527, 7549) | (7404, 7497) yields 117.5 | 7528.0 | 7410.5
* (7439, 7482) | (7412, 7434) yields 27.5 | 7440.5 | 7413.0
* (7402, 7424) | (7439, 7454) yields -22.5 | 7418.0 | 7440.5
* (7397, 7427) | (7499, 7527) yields -110.0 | 7398.0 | 7508.0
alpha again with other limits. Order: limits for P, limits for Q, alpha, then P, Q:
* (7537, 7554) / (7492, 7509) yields -0.59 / 0.26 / 62.2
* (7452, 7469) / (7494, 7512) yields -0.14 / 0.73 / 62.4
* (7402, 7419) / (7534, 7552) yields -0.78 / 0.17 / 64.1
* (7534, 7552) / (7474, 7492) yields -0.61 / 0.24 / 61.2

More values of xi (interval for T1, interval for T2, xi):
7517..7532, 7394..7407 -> 121.7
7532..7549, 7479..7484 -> 125.6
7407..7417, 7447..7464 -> 119.2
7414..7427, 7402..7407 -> 118.7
